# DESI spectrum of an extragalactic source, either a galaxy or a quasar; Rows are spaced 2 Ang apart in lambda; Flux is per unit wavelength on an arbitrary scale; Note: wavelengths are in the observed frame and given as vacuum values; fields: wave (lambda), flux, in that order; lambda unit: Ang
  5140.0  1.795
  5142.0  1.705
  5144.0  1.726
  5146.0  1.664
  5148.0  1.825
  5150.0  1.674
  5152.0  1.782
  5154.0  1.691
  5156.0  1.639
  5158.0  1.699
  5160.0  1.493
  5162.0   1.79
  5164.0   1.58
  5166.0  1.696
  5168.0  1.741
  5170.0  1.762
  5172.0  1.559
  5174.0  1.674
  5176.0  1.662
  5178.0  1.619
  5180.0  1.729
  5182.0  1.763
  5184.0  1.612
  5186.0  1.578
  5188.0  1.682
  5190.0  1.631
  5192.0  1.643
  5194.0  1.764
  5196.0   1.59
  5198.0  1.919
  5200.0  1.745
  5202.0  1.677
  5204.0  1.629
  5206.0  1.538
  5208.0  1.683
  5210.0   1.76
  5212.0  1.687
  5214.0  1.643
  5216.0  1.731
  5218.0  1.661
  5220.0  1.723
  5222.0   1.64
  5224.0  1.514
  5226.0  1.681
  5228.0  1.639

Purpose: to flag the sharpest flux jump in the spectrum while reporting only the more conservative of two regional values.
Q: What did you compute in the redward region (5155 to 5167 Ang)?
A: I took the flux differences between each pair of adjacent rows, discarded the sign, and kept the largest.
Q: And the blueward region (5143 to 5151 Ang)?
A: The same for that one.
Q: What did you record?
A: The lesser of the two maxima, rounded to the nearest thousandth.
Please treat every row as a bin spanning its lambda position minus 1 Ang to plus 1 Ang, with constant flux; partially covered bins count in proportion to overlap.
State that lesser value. 0.161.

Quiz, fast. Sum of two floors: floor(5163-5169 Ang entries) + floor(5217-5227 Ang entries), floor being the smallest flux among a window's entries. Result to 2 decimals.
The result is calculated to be 3.09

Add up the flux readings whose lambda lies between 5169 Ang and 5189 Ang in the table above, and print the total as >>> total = 17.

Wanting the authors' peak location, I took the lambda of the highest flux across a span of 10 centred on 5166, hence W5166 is 5162.0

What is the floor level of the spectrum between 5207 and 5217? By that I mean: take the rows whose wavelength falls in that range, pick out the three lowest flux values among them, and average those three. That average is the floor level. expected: 1.67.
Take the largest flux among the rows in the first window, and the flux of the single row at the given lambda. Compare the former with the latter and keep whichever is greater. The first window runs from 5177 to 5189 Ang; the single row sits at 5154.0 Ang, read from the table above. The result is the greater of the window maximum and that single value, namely 1.76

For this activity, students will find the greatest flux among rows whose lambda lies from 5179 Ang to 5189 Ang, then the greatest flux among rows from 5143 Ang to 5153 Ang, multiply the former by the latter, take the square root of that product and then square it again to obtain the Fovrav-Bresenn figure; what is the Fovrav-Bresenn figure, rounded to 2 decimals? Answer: 3.22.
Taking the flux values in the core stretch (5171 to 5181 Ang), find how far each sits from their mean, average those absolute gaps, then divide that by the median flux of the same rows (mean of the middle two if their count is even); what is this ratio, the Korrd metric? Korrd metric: 0.029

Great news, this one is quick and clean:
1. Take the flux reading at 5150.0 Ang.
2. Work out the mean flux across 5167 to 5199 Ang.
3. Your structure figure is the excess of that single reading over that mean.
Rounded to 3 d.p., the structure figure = -0.009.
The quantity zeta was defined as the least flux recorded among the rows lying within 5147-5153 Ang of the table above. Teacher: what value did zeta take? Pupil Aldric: 1.674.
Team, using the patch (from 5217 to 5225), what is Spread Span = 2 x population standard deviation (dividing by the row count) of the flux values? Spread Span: 0.15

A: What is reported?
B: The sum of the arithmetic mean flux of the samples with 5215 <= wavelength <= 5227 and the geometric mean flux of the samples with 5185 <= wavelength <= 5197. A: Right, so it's 3.31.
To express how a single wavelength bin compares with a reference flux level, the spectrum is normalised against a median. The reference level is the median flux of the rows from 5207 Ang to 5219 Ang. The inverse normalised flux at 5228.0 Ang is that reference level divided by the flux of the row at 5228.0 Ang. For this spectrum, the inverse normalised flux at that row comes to 1.03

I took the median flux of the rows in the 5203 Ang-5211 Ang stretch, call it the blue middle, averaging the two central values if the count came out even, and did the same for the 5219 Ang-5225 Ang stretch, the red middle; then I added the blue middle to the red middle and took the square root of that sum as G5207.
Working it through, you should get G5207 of 1.82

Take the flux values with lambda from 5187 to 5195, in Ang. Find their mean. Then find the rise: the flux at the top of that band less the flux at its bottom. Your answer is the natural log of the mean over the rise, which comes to 3.02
